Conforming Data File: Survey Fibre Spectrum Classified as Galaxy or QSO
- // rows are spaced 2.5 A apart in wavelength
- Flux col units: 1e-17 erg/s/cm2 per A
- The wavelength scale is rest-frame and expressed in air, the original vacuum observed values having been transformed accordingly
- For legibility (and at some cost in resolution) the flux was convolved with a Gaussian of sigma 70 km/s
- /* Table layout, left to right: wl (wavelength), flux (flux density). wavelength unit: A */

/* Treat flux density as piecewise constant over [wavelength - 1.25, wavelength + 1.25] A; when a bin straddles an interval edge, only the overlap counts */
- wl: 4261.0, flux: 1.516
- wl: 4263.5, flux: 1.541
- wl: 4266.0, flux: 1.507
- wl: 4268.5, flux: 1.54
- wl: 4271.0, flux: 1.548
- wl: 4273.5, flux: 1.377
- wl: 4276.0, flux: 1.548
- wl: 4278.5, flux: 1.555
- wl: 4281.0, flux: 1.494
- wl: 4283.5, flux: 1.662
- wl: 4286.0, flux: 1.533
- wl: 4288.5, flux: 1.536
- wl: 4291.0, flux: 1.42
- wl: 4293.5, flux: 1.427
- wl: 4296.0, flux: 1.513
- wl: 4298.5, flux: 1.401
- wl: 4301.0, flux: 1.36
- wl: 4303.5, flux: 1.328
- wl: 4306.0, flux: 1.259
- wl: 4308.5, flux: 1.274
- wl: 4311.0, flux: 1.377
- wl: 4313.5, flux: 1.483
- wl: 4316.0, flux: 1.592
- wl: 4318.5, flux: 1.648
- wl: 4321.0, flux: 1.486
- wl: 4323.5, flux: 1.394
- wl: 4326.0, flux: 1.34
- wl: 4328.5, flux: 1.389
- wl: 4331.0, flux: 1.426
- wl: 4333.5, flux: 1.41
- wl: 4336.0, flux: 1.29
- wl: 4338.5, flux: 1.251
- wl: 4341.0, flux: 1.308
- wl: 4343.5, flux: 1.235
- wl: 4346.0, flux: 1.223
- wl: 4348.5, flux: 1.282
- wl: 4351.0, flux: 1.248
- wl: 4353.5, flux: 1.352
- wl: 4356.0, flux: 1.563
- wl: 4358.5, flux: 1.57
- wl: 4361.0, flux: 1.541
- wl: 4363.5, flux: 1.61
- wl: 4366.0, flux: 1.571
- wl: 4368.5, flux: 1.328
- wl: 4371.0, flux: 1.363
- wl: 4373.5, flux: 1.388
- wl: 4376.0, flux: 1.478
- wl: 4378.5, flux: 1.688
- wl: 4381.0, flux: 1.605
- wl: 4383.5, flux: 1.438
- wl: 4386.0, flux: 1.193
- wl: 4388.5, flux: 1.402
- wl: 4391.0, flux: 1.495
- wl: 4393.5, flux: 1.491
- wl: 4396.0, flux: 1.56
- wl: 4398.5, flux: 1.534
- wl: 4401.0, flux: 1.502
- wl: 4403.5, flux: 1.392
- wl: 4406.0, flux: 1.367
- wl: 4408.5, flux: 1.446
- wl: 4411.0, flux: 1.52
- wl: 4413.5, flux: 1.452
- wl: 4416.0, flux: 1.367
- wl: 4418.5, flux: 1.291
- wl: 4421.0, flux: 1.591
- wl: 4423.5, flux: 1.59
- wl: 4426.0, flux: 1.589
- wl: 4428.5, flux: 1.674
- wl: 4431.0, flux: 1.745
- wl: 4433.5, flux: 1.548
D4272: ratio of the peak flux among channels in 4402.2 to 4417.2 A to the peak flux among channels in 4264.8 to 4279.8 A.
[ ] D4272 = 0.98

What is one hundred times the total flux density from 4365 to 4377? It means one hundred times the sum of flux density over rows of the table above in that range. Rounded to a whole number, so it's 713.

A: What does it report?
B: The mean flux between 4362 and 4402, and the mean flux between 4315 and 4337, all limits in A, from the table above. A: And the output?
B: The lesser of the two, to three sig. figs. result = 1.44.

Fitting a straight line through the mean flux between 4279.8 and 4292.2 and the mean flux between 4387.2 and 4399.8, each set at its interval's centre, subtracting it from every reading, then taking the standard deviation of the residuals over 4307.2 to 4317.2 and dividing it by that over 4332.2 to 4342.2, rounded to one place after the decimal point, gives 2.1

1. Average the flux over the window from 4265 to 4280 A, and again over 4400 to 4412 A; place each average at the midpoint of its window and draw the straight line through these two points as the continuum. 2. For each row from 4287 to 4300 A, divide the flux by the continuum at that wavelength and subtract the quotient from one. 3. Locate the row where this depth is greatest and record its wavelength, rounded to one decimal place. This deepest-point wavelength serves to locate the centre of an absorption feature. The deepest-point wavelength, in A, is 4298.5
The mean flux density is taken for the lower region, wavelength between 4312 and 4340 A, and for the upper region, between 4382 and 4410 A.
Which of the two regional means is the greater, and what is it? 1.44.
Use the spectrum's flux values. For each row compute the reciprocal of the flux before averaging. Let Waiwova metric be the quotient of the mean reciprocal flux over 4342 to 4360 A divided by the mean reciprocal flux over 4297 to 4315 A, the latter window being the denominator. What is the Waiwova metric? 1.01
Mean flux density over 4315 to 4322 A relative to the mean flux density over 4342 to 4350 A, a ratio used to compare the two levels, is 1.26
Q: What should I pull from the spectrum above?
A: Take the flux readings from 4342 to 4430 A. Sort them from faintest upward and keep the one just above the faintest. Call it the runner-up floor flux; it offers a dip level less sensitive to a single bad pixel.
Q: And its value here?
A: 1.223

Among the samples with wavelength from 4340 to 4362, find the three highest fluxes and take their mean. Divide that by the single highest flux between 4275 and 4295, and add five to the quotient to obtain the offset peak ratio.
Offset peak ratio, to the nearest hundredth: 5.94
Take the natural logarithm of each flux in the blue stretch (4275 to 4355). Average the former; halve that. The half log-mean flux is 0.17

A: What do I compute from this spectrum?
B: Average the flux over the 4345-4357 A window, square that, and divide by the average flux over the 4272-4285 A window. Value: 1.16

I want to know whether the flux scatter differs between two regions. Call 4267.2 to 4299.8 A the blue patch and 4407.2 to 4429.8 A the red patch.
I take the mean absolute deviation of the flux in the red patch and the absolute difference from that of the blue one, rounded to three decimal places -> 0.039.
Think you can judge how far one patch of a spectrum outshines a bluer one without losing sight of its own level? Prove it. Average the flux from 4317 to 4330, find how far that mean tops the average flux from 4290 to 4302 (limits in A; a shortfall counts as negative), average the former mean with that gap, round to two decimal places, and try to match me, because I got 0.74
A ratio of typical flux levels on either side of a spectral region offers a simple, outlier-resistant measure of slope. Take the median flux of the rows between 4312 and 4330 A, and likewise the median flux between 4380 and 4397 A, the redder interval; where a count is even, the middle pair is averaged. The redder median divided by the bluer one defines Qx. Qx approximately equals 1.01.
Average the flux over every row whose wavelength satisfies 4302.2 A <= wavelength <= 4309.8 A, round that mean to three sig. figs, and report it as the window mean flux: 1.29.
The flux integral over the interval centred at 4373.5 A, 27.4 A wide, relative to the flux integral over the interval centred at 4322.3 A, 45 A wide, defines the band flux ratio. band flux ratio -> 0.65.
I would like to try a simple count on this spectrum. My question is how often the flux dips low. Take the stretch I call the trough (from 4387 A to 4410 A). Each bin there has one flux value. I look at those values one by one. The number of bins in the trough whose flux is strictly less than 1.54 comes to 8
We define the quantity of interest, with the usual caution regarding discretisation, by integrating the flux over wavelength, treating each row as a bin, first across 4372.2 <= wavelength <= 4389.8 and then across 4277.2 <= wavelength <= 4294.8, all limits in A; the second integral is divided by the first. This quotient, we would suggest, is 1.04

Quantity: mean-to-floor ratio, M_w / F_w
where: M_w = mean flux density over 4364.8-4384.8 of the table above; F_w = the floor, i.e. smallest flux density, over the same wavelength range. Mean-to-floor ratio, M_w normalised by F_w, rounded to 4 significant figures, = 1.116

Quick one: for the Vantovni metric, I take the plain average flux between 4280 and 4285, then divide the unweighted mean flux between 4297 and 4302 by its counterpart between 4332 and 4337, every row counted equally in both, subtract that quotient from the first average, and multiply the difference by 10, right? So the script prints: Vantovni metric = 5.6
